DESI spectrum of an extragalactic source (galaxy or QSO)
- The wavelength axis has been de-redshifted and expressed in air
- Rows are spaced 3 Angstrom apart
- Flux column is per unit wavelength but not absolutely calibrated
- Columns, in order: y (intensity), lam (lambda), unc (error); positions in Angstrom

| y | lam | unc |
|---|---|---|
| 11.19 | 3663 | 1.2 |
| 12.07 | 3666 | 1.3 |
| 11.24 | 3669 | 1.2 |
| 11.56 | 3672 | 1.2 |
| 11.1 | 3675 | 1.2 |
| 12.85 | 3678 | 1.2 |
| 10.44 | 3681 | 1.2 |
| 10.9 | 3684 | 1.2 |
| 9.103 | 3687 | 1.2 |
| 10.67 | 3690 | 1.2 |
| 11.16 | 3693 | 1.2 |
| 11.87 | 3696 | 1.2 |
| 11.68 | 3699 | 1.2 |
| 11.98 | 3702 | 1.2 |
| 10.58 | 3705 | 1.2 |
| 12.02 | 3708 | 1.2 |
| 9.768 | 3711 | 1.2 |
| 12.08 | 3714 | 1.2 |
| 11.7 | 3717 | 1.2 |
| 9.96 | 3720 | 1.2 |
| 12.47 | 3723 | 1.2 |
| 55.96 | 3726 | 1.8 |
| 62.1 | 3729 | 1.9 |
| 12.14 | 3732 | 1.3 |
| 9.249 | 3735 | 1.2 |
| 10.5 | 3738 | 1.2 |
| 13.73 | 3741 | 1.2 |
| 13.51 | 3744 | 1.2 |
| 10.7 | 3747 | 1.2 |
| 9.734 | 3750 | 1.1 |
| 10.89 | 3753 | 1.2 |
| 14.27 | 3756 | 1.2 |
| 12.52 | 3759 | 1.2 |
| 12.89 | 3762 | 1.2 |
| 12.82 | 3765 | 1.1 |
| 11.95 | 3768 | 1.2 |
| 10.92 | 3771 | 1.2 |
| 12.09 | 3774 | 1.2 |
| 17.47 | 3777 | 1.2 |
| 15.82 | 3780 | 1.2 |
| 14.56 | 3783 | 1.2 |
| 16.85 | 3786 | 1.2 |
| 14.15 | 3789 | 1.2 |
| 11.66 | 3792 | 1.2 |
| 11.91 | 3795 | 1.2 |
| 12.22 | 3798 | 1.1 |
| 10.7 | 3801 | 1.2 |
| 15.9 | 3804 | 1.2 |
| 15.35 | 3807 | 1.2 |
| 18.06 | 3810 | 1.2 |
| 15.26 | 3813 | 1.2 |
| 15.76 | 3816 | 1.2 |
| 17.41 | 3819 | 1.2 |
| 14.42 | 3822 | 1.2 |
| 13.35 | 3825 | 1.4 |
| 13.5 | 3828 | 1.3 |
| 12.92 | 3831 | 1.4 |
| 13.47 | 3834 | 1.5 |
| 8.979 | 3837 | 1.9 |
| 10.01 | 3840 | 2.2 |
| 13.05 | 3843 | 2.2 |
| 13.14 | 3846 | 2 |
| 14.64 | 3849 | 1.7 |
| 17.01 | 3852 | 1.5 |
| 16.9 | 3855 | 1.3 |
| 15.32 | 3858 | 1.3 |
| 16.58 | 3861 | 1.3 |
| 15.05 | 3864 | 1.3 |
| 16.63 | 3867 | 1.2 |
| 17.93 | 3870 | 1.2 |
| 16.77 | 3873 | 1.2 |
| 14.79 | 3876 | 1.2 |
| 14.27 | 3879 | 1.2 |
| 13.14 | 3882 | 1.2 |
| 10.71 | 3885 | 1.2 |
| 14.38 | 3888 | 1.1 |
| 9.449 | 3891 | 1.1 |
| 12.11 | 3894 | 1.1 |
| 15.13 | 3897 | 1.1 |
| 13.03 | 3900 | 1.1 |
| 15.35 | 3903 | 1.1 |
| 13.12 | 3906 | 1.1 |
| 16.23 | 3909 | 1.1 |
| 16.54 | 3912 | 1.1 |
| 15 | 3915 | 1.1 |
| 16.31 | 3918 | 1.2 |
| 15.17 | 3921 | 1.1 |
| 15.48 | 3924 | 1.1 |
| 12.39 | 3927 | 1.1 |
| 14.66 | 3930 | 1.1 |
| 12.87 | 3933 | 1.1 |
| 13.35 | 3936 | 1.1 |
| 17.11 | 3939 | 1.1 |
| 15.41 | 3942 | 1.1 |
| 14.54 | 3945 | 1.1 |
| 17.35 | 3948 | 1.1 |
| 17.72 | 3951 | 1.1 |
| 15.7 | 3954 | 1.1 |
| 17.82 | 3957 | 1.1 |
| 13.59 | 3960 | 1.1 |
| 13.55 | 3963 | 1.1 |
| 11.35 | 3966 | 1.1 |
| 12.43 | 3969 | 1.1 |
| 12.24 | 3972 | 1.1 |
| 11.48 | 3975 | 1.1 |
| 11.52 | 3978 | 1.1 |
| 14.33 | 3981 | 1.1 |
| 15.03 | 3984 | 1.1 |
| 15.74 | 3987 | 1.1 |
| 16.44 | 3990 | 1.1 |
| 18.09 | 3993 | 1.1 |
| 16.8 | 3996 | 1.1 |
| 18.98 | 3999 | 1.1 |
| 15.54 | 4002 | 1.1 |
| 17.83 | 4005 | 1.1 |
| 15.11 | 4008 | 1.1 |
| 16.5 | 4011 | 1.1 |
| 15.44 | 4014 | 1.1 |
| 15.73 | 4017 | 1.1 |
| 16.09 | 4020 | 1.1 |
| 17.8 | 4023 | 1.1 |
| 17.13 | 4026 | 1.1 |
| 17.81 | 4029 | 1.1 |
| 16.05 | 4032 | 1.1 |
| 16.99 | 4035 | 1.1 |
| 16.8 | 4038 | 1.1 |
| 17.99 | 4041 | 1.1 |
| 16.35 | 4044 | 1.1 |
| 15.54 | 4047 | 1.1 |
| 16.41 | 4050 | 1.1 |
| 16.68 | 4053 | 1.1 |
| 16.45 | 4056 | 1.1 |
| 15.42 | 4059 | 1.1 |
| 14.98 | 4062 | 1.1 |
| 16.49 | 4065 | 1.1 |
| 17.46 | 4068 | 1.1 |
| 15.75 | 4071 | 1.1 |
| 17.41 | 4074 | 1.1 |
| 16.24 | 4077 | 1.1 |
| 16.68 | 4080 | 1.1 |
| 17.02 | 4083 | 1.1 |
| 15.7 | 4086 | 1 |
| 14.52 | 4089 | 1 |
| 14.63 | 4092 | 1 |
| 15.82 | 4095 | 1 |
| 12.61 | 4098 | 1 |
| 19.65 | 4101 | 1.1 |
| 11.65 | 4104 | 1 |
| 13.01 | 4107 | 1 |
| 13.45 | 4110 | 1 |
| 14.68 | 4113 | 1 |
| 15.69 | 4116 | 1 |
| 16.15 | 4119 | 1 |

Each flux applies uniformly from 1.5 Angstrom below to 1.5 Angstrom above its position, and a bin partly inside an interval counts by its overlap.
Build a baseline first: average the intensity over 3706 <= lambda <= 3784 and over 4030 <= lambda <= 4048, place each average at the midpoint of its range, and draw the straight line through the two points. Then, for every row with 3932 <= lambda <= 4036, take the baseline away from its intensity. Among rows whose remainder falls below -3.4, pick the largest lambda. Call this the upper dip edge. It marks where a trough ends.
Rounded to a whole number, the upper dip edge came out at 3978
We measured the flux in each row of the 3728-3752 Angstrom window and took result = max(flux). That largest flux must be 62.1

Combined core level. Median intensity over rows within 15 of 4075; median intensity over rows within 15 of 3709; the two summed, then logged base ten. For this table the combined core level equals 1.45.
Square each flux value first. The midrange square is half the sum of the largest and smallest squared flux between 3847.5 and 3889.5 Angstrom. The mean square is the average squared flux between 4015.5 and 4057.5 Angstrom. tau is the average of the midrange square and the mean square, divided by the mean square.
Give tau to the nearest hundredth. 0.89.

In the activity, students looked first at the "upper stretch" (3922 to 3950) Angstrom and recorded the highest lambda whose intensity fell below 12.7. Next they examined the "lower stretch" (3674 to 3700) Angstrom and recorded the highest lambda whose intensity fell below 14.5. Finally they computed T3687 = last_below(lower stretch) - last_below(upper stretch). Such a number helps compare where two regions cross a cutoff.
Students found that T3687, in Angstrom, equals -228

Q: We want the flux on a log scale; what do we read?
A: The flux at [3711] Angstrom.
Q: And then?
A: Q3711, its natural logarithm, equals 2.28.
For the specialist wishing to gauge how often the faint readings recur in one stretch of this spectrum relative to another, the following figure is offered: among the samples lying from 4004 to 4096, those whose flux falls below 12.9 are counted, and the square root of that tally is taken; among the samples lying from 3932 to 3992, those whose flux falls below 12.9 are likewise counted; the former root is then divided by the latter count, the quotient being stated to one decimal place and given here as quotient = 0.0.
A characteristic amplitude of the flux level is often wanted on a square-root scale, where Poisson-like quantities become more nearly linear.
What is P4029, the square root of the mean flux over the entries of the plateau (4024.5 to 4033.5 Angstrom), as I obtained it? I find 4.12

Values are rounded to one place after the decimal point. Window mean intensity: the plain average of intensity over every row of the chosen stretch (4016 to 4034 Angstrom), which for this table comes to 16.8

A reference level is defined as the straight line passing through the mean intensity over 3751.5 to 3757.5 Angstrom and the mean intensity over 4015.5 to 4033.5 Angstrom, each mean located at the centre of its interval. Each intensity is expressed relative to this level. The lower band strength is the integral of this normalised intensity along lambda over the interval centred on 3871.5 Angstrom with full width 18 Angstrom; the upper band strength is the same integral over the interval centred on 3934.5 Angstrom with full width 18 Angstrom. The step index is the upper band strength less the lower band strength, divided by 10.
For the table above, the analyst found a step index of -0.32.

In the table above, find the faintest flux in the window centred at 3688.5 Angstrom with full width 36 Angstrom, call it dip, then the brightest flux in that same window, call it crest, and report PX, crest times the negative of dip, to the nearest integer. -117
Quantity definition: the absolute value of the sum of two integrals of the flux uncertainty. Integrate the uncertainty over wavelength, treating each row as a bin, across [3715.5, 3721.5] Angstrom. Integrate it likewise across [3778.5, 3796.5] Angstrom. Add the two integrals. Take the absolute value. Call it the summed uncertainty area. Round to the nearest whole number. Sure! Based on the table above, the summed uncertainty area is 29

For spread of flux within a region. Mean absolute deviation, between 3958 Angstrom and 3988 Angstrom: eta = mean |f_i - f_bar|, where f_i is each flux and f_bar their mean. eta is 1.32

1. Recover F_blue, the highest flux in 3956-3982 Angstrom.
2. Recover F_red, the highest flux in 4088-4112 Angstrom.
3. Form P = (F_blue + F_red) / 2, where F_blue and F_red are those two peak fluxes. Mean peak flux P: 18.7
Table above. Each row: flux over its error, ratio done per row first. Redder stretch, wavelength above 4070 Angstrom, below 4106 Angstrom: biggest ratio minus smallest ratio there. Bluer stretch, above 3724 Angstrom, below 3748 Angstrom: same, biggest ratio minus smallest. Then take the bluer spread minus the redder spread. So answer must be 19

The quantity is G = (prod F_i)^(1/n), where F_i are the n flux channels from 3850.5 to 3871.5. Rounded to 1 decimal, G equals 16.5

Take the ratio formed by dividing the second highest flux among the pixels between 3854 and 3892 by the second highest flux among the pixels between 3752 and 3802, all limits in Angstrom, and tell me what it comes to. 1.00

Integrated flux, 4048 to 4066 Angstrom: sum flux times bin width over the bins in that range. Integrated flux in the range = 289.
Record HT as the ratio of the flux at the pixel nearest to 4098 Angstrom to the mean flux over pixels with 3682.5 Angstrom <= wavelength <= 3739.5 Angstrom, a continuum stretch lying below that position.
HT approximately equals 0.78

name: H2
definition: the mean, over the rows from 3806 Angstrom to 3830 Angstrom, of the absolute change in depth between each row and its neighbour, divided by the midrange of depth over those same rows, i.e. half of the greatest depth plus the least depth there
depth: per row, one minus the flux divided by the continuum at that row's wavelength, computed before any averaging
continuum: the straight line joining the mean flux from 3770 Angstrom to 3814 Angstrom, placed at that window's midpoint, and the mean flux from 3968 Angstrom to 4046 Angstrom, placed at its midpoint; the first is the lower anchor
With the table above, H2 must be -1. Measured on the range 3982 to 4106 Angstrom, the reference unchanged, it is 2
